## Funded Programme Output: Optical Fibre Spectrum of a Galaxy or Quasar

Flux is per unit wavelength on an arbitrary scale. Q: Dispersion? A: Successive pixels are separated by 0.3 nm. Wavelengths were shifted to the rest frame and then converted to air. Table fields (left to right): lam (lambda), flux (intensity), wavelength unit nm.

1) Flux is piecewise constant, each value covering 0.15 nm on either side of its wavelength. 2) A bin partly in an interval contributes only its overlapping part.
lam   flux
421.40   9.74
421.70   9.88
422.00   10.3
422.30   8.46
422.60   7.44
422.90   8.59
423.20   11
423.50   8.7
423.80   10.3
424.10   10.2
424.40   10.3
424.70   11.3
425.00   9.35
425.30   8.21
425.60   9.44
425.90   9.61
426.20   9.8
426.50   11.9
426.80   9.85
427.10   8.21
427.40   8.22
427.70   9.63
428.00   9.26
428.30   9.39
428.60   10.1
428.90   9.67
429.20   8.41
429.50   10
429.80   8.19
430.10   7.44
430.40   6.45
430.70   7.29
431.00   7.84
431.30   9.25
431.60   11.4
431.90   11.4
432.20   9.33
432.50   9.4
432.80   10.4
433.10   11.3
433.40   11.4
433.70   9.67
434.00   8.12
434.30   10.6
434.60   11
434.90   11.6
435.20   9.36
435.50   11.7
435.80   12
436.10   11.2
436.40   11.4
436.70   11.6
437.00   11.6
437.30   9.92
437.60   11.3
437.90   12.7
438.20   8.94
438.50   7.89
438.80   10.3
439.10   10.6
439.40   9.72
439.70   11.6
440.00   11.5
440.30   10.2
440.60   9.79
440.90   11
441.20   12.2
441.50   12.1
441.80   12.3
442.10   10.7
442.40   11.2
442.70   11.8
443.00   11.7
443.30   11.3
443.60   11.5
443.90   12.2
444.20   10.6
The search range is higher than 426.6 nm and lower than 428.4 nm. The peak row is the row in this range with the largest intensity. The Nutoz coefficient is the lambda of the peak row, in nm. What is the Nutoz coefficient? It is 426.80 nm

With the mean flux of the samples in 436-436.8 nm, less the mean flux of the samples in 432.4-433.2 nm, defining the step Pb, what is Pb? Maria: 1.0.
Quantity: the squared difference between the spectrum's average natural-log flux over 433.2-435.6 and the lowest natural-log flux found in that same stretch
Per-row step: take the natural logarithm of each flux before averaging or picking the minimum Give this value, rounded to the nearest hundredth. 0.06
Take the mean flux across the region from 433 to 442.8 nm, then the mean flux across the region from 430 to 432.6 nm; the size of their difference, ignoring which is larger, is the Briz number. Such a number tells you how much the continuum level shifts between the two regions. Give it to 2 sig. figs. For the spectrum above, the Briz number 2.0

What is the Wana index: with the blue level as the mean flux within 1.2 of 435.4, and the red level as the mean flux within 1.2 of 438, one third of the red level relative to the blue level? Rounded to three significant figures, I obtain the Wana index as 0.312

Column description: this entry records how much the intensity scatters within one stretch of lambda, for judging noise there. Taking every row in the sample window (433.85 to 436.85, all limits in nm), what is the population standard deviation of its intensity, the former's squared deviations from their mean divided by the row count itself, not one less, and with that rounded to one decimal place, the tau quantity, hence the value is 1.2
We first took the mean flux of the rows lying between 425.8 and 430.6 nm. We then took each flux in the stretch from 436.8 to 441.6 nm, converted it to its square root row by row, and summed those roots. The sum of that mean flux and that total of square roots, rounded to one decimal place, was 61.4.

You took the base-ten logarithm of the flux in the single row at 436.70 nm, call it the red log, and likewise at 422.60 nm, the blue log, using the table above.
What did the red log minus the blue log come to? 0.19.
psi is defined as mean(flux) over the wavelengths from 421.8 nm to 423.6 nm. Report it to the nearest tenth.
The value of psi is 9.1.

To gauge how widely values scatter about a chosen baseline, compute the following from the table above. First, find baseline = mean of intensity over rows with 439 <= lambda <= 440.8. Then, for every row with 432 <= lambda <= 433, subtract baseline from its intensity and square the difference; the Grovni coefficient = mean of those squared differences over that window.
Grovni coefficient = 1.0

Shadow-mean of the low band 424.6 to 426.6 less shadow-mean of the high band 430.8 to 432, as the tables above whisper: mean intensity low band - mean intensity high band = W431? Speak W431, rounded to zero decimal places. 0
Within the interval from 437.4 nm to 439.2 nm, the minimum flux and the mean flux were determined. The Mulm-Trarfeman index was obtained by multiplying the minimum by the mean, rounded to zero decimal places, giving 81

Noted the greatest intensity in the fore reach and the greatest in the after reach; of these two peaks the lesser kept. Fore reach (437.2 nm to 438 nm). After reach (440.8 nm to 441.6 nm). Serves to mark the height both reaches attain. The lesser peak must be 12.2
